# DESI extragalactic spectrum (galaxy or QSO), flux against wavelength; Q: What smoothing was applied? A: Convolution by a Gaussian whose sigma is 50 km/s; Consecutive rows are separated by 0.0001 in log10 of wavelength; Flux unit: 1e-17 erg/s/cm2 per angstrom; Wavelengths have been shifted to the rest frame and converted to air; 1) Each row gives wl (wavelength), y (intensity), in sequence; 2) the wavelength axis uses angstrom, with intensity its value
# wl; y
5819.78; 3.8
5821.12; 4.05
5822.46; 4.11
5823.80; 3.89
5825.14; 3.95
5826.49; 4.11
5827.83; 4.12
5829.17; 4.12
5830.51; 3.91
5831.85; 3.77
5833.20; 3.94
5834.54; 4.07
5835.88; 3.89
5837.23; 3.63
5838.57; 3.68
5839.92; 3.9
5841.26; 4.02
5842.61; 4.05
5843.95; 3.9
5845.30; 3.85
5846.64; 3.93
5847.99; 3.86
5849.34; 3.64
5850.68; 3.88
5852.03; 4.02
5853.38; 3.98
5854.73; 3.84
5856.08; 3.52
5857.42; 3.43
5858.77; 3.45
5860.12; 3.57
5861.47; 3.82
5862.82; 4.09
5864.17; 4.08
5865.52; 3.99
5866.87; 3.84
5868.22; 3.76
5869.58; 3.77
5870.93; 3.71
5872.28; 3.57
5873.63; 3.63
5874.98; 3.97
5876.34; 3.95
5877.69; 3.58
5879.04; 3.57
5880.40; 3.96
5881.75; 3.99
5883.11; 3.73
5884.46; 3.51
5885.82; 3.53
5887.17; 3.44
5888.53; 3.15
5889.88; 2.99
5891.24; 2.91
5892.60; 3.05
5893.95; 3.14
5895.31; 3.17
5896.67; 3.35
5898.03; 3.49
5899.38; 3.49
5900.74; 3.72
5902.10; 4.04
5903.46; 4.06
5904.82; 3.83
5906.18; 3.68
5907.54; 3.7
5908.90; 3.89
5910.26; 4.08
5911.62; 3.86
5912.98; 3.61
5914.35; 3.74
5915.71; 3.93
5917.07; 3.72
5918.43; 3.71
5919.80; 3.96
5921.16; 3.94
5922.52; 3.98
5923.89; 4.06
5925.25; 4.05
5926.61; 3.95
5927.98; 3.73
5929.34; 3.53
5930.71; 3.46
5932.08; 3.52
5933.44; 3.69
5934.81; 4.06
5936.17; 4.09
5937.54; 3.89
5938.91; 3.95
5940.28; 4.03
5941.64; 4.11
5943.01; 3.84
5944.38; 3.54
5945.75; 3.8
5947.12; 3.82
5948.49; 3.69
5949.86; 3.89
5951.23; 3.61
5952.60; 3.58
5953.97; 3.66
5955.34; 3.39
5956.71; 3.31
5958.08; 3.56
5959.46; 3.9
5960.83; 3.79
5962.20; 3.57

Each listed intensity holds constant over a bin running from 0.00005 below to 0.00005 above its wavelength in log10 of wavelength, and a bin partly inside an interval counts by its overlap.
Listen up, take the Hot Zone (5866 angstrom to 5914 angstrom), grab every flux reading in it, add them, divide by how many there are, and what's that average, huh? 3.62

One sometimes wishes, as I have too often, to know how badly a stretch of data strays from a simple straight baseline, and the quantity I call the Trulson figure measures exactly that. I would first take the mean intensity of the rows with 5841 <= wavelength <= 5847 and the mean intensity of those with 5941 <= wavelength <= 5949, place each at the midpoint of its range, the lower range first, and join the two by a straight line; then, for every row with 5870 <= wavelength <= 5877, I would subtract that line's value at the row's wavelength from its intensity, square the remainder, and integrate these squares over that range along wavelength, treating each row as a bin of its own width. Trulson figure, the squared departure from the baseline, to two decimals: 0.32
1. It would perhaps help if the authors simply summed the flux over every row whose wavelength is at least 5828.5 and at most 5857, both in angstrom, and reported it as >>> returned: 81.4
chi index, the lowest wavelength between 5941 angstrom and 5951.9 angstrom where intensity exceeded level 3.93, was 5941.64 angstrom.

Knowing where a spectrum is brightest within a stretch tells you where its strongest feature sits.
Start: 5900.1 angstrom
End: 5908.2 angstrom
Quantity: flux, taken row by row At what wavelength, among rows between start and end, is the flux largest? 5903.46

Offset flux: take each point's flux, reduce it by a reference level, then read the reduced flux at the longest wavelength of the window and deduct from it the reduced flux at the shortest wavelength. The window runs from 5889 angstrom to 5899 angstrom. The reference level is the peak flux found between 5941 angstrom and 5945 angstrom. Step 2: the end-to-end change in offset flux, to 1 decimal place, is 0.5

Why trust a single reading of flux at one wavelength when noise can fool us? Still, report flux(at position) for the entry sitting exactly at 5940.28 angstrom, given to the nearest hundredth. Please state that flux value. 4.03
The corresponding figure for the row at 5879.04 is 3.57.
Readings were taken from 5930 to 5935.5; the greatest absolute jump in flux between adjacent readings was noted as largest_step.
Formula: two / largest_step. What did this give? 5.41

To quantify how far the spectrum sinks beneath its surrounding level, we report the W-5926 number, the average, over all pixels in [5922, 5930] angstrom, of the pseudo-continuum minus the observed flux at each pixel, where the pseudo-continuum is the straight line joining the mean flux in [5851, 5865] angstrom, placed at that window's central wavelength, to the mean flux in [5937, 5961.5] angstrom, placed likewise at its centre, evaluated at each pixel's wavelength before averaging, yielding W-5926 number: -0.13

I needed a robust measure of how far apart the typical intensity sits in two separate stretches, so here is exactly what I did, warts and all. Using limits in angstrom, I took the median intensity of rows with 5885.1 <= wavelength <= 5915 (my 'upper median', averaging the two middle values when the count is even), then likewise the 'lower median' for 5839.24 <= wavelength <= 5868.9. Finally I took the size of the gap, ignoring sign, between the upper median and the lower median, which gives 0.30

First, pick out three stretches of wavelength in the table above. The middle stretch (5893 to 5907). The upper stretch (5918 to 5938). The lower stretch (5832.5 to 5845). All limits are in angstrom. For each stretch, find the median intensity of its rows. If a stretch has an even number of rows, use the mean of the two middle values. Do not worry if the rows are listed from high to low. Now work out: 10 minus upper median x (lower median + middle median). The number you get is -19.5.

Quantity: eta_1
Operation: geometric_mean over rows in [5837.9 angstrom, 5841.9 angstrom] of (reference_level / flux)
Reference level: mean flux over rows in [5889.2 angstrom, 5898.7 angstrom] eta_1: 0.82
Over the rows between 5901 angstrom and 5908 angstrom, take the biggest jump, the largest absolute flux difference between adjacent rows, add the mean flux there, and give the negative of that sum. -4.09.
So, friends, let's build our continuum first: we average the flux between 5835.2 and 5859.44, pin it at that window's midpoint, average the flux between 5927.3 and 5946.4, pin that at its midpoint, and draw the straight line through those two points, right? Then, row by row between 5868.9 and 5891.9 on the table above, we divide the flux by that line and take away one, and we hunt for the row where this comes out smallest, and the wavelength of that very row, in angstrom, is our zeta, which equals 5891.24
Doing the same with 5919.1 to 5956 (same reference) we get 5955.34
